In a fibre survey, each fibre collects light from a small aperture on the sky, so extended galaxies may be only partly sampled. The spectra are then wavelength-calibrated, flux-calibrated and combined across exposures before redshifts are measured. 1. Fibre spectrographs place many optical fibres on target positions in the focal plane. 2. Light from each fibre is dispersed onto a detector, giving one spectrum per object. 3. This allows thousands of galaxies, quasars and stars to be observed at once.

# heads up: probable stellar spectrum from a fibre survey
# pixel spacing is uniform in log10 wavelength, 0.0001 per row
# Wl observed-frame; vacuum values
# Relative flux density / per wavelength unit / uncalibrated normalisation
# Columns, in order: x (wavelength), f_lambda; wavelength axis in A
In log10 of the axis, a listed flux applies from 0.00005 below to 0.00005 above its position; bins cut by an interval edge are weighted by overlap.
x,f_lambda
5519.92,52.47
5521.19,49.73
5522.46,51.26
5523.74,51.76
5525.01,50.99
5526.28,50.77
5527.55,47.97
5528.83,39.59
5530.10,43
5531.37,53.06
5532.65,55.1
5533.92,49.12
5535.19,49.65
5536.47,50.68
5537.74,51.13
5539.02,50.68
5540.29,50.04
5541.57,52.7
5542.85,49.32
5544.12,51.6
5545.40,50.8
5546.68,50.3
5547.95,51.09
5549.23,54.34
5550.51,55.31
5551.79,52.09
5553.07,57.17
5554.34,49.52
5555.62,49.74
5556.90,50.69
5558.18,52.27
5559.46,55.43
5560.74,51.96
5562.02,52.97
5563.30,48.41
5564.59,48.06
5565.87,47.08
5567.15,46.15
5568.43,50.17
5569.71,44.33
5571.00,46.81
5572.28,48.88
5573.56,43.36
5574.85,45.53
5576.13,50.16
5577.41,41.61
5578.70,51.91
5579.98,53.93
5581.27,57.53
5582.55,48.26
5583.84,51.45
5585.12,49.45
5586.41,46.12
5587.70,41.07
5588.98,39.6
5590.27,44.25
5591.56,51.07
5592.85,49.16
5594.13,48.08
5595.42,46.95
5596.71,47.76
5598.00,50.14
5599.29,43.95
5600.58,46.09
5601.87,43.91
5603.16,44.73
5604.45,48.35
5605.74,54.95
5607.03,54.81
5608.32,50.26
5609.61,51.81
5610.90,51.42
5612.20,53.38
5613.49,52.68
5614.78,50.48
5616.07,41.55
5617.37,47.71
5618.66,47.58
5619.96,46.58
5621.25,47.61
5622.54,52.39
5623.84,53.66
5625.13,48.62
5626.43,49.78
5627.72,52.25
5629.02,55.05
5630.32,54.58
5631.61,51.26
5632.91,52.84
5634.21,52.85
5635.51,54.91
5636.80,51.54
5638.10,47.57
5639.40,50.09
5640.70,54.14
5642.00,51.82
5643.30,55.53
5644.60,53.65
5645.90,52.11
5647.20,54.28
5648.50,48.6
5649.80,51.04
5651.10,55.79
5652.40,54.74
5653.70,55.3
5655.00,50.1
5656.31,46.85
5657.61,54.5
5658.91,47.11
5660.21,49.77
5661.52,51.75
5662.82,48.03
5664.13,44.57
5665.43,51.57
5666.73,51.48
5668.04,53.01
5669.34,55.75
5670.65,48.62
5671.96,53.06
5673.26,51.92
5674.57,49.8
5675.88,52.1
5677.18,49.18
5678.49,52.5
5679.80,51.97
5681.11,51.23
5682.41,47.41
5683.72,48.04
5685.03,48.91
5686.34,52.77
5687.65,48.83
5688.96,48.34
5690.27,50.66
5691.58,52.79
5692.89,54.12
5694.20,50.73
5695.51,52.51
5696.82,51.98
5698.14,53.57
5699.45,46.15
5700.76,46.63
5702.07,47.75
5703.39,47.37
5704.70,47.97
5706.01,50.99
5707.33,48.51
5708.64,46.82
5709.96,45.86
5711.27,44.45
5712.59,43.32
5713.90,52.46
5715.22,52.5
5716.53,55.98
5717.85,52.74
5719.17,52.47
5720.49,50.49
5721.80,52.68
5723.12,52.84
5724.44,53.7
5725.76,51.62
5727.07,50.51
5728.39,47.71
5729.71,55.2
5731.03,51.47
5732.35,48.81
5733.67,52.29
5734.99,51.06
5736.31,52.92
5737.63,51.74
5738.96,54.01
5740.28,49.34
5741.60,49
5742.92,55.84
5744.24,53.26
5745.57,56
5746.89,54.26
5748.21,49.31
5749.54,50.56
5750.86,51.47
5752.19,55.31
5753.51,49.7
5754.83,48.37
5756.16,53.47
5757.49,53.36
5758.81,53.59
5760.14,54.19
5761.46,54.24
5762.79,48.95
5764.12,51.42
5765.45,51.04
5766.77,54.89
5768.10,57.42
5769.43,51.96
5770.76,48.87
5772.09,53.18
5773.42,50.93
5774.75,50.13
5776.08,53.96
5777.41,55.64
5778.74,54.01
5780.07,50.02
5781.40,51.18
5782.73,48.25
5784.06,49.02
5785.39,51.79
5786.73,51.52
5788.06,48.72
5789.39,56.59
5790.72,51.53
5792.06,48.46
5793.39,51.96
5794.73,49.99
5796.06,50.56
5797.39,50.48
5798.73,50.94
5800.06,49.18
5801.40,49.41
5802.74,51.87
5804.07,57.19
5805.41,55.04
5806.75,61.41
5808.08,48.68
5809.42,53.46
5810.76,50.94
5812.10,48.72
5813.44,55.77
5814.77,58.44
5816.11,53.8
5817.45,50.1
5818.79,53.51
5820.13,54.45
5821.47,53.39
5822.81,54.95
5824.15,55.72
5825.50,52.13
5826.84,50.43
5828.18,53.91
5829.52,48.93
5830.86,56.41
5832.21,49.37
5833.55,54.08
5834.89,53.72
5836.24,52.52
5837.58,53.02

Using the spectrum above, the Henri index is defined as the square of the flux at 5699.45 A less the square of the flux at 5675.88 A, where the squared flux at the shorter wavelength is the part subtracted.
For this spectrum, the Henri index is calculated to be -585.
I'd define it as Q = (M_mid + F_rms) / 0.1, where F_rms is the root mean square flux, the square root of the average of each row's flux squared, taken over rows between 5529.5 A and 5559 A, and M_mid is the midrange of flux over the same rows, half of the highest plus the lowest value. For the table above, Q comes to 1014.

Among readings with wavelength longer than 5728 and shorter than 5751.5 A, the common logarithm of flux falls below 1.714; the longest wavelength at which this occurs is 5750.86 A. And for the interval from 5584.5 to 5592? 5591.56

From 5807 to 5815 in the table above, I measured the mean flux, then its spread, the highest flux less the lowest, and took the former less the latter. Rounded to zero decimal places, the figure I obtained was 43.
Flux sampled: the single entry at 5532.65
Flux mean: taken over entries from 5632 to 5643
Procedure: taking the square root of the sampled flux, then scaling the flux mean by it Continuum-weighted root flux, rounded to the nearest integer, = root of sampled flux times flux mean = 386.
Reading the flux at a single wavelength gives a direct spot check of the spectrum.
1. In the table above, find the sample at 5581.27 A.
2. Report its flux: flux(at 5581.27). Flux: 57.53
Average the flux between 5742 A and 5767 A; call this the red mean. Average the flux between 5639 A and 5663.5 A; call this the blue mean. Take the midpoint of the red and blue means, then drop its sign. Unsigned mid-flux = 52.2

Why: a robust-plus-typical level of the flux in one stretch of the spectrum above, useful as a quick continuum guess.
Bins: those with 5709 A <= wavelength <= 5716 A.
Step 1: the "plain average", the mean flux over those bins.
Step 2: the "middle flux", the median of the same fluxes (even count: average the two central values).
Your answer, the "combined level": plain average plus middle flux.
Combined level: 94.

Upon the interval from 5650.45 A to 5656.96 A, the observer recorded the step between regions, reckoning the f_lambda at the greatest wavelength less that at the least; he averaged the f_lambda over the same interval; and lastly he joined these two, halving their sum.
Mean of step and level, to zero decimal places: 22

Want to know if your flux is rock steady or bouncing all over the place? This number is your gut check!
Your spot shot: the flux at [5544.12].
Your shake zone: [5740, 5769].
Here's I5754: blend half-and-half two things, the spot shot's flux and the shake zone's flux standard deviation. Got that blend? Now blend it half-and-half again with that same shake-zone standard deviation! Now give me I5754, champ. 14.9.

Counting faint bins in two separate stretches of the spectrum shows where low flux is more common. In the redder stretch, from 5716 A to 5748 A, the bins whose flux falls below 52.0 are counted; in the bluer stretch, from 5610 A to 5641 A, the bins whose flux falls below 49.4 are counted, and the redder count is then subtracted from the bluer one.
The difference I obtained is -3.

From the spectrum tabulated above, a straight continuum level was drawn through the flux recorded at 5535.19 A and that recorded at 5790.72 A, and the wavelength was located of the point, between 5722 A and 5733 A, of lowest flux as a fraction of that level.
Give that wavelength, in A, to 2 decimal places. 5728.39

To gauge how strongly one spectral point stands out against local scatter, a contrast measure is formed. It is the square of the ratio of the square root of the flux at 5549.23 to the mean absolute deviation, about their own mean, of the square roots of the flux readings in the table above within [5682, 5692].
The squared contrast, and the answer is 3503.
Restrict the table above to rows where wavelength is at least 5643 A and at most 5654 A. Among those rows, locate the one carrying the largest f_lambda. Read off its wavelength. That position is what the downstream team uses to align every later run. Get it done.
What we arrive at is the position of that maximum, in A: 5651.10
